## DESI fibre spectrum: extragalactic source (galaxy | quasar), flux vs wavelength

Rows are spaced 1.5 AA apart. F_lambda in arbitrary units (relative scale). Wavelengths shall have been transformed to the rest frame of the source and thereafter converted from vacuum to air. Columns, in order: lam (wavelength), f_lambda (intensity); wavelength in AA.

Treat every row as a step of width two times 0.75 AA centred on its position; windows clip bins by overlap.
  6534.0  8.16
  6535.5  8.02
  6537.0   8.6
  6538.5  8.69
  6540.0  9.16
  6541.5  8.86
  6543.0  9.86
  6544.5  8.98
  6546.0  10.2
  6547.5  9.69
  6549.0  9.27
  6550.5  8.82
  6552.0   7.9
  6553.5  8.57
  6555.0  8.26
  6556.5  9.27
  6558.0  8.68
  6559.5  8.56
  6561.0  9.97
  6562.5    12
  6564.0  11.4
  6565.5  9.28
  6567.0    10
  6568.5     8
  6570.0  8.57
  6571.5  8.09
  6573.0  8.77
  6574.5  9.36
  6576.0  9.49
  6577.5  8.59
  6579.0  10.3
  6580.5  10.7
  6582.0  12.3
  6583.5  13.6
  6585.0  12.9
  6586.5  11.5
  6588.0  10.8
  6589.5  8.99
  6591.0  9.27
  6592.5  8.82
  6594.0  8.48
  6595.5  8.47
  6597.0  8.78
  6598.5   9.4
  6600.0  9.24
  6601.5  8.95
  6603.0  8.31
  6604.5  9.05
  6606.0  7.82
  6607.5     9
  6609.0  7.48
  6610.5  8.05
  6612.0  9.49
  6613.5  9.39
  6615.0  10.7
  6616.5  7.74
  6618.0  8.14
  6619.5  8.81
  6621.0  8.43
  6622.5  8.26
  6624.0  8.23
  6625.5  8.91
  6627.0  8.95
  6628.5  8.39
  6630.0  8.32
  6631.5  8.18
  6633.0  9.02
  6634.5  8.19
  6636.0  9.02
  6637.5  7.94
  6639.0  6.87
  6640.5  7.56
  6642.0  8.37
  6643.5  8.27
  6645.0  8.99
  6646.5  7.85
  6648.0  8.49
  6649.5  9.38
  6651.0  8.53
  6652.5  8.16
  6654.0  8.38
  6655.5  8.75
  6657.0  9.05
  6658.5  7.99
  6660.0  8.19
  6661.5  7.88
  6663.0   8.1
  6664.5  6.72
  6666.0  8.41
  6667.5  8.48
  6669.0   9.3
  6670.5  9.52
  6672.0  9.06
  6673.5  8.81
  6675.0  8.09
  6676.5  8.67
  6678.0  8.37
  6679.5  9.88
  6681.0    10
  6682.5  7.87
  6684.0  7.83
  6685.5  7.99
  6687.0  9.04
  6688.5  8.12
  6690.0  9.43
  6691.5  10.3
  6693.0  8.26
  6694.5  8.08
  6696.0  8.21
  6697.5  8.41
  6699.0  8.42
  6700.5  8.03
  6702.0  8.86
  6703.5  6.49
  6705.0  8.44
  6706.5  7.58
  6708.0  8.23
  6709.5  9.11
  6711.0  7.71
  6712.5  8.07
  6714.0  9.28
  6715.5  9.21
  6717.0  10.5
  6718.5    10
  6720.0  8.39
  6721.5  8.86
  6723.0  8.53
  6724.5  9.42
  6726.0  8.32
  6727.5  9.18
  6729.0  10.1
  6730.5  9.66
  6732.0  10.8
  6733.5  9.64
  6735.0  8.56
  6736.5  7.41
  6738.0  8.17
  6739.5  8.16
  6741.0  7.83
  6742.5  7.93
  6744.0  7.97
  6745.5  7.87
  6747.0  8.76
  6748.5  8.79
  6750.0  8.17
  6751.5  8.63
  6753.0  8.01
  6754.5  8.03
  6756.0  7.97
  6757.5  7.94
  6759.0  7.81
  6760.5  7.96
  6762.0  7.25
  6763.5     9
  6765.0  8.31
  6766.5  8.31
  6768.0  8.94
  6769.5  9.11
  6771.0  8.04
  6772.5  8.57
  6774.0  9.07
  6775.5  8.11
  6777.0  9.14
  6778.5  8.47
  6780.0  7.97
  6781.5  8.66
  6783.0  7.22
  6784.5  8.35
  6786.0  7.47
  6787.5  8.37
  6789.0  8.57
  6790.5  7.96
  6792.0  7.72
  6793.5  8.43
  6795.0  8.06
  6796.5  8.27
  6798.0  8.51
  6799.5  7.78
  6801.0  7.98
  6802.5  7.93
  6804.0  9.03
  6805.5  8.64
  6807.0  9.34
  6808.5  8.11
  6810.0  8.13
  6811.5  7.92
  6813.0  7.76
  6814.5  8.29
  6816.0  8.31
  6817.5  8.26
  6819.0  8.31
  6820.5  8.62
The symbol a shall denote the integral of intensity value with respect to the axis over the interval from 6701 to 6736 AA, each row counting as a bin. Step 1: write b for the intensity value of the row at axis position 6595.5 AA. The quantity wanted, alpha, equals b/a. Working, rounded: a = 311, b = 8.47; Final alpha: 0.0272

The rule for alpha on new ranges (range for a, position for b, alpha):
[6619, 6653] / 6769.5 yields 0.0319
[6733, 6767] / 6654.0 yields 0.0301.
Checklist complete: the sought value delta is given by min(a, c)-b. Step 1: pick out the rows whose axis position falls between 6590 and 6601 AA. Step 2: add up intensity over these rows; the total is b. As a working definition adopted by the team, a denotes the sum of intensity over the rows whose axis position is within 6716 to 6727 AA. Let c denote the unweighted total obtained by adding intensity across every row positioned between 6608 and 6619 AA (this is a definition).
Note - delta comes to -1.5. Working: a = 64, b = 62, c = 61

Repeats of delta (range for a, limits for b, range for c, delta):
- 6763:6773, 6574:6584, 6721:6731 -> -14.1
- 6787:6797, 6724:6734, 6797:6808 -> -9.7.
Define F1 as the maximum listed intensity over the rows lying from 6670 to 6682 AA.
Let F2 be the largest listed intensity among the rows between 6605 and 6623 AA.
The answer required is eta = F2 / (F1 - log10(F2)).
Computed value 1.19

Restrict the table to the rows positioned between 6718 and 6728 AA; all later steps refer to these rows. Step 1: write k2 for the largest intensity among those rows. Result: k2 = 10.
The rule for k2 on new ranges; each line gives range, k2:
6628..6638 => 9.02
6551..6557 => 9.27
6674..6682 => 10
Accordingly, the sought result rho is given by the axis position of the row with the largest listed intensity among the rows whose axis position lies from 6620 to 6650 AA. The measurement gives 6649.5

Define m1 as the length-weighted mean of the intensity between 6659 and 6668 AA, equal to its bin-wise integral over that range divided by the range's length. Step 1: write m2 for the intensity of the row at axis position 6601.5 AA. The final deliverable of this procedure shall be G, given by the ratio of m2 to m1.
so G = 1.126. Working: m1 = 7.9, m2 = 8.95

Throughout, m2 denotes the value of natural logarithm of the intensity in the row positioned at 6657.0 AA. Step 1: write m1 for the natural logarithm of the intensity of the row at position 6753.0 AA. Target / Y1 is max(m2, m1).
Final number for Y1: 2.20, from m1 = 2.08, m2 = 2.20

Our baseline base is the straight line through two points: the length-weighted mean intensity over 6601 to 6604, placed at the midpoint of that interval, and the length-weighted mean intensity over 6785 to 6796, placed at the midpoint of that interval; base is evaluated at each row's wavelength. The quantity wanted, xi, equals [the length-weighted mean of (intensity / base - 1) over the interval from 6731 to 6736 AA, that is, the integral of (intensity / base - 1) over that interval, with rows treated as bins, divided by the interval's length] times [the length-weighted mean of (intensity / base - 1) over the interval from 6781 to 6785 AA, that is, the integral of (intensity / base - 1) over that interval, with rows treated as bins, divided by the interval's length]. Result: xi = -0.0018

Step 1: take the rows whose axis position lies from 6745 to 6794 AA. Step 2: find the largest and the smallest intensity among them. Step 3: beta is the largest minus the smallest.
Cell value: 1.9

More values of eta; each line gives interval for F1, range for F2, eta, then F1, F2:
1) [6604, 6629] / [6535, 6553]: 1.05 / 10.7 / 10.2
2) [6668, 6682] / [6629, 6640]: 1.00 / 10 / 9.02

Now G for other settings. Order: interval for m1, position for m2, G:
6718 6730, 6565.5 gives 1.021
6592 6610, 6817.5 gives 0.956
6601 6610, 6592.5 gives 1.049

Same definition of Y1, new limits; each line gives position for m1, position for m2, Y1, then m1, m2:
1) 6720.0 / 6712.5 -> 2.13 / 2.13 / 2.09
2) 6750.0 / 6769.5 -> 2.21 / 2.10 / 2.21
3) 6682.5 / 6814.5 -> 2.12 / 2.06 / 2.12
